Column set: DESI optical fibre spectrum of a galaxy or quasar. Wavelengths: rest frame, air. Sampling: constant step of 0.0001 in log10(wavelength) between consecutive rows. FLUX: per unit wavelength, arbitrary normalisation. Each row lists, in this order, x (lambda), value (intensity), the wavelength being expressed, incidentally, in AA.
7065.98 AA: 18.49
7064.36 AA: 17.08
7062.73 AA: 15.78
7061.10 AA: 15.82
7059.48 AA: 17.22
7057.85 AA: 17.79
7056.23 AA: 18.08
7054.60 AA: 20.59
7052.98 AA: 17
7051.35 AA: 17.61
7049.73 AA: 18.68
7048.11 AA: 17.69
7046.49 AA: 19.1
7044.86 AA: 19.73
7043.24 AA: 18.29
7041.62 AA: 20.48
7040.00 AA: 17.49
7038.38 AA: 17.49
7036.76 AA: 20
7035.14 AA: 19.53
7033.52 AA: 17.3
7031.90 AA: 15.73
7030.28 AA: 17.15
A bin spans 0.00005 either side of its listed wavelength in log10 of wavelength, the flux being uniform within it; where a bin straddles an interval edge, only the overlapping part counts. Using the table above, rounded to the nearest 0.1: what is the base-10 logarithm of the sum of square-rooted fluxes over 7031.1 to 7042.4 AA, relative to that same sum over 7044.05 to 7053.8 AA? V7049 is 0.1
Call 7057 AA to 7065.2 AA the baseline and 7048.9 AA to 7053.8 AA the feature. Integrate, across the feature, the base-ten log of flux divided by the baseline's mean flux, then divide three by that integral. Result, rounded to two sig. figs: 24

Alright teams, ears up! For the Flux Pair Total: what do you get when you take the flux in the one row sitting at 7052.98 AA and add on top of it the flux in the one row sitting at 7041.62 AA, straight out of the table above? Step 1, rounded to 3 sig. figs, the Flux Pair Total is 37.5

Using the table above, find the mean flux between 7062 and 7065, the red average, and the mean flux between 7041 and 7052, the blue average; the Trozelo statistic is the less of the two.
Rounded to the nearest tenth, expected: 16.4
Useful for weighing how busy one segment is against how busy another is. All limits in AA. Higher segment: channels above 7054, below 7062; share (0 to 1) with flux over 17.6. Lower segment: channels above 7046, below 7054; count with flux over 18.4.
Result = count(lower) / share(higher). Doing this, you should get 3.3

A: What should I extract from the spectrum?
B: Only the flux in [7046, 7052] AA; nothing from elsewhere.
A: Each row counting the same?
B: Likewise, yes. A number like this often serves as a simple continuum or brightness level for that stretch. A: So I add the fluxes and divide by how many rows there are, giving 18.27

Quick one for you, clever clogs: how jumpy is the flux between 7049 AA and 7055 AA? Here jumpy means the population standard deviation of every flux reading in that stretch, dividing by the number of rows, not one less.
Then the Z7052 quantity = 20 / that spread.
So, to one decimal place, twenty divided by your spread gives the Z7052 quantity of 14.7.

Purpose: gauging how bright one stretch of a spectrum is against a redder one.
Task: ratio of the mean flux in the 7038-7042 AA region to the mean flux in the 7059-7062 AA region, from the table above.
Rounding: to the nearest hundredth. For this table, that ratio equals 1.12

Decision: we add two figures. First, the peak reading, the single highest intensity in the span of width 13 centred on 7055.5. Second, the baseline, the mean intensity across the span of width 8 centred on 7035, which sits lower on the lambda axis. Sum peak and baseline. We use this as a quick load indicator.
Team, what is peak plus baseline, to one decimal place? 38.6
